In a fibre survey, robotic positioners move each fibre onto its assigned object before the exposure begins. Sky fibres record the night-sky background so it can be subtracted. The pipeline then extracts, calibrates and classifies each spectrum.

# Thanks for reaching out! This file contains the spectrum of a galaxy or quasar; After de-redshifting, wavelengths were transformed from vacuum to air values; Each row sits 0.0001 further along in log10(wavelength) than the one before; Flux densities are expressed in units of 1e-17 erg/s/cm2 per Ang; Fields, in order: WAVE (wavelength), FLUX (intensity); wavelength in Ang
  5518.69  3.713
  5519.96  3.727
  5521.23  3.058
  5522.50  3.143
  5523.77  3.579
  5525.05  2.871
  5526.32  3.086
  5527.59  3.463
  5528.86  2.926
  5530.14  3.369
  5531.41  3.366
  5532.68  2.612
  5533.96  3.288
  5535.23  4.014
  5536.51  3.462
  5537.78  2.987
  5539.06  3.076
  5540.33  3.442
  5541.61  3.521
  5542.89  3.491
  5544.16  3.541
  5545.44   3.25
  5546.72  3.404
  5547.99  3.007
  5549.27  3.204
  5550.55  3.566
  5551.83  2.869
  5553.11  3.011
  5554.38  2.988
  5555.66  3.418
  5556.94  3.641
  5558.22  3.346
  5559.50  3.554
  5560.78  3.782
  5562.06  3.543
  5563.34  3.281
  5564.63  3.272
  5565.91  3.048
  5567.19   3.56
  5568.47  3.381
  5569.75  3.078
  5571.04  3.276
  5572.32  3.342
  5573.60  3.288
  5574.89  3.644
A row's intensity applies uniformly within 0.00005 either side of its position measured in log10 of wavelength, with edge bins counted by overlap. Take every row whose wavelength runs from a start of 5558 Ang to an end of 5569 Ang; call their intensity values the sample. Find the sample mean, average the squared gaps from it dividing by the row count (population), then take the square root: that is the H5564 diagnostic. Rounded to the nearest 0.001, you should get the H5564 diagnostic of 0.203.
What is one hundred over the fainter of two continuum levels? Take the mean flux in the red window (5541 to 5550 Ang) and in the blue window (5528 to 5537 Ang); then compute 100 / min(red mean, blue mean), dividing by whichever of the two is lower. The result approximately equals 30.4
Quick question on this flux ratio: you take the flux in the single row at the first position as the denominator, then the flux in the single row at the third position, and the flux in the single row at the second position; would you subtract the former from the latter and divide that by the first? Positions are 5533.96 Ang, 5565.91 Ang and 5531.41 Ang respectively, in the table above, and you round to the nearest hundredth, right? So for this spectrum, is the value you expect 0.10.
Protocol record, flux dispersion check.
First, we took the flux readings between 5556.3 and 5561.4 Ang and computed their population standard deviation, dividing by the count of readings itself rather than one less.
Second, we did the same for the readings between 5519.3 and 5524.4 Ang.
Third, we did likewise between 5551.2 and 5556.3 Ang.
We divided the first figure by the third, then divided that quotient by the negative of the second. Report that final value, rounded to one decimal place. -2.7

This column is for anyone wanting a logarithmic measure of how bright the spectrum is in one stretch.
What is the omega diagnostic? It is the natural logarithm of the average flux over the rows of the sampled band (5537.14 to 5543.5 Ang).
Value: 1.19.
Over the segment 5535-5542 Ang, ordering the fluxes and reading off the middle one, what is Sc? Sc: 3.45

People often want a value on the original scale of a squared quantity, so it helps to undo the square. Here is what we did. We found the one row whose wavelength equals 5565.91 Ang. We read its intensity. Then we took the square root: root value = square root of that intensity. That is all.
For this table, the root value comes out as 1.75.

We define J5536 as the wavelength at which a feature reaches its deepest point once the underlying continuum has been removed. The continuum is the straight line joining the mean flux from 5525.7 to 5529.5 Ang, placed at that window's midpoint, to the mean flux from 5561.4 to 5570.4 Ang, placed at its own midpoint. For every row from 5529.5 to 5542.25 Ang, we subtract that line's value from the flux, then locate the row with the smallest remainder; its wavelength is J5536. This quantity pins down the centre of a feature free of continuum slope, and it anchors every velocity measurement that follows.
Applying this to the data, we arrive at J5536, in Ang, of 5532.68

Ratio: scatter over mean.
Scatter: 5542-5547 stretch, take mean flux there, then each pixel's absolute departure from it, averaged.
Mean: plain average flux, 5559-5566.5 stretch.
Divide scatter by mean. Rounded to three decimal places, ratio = 0.028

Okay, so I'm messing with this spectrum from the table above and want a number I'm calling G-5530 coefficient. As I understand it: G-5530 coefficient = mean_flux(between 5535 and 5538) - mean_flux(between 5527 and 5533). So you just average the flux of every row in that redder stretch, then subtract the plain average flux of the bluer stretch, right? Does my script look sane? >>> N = 0.3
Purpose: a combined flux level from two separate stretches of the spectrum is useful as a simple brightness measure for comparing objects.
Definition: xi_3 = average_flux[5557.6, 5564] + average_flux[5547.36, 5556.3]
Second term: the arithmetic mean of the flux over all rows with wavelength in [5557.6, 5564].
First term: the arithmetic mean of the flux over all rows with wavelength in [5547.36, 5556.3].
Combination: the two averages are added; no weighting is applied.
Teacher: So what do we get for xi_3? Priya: 6.65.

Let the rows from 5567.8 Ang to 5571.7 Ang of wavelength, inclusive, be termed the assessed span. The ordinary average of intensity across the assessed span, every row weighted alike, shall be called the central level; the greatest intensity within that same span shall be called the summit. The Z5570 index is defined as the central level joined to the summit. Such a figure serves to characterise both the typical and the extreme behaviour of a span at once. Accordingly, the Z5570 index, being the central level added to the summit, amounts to 6.63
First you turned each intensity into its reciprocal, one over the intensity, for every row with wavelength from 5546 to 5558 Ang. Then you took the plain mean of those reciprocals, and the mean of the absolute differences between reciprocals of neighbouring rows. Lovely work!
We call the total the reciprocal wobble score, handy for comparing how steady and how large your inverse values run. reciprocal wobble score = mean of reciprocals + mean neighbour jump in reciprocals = 0.341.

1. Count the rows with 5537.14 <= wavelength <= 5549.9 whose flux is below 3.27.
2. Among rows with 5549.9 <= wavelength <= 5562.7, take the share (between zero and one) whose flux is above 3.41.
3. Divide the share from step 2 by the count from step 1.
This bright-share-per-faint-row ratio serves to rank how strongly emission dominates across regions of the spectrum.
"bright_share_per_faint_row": 0.12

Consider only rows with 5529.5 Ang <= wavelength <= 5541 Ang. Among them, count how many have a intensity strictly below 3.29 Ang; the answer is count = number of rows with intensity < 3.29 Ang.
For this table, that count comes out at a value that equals 4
